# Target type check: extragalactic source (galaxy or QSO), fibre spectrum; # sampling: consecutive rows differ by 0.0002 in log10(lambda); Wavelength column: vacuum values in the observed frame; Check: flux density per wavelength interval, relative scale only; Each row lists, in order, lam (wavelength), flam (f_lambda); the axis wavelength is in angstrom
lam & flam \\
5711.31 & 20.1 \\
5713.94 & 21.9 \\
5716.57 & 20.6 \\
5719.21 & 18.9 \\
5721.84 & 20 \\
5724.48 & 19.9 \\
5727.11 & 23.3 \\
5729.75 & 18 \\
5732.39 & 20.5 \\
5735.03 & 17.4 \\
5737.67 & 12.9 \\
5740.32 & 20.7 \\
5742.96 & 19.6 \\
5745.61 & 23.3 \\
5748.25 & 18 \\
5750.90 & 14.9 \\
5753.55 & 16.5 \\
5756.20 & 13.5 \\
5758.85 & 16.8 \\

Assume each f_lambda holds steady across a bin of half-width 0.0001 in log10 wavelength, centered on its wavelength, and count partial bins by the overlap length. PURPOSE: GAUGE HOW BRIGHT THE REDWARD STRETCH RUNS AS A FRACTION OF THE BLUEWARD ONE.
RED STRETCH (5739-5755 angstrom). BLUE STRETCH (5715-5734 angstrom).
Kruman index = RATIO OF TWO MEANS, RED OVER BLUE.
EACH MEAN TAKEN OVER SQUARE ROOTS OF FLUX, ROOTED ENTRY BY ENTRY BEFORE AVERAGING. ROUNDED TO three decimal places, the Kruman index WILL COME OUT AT 0.964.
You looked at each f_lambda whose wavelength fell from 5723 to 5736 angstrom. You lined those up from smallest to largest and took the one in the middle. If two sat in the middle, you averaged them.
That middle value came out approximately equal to 19.9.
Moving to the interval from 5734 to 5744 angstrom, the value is 18.5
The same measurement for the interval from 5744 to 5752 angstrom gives 18.0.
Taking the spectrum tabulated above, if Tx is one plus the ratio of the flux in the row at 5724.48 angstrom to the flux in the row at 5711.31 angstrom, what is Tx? 1.99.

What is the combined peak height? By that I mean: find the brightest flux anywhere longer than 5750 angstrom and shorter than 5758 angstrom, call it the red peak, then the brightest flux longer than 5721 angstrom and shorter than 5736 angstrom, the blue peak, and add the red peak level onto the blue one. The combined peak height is 40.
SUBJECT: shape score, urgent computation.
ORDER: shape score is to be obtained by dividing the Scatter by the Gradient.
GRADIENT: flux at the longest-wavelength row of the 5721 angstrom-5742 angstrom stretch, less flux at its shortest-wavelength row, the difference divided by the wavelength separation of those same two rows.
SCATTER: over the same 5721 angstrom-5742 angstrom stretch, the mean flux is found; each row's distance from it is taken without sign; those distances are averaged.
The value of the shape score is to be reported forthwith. 59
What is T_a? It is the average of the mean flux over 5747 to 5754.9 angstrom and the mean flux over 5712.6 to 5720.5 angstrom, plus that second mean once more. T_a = 38.9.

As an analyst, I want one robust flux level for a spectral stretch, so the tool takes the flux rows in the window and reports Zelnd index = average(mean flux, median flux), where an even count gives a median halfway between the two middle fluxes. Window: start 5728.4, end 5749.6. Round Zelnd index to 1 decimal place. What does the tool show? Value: 18.8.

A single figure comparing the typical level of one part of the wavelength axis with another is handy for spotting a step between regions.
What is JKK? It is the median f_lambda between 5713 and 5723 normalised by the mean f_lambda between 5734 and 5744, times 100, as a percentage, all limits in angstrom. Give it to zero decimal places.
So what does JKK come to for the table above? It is 115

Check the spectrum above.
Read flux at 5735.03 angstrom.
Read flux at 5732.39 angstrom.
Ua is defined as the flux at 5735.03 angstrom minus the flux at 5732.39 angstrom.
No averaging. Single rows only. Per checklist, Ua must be -3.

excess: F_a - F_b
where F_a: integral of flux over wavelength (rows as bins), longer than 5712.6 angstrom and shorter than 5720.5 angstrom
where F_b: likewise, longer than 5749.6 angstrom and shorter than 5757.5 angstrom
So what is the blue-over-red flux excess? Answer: 43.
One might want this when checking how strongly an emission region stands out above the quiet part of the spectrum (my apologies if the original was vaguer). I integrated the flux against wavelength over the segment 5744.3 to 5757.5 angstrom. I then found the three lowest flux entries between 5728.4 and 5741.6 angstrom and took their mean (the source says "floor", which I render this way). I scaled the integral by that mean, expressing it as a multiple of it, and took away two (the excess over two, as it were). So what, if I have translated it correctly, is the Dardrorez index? 12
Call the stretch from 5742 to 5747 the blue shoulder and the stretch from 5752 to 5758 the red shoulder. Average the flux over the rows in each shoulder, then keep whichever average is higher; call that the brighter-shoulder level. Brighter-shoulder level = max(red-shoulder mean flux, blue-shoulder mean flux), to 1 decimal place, 21.5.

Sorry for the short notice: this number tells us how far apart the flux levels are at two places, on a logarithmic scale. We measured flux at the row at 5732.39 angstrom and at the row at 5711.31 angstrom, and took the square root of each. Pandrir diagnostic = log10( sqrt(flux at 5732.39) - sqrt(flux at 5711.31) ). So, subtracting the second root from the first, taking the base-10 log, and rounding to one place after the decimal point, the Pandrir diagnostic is -1.4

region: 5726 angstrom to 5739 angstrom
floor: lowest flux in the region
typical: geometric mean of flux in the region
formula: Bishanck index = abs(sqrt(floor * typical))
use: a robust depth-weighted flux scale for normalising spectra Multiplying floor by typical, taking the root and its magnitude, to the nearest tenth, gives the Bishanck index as 15.3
